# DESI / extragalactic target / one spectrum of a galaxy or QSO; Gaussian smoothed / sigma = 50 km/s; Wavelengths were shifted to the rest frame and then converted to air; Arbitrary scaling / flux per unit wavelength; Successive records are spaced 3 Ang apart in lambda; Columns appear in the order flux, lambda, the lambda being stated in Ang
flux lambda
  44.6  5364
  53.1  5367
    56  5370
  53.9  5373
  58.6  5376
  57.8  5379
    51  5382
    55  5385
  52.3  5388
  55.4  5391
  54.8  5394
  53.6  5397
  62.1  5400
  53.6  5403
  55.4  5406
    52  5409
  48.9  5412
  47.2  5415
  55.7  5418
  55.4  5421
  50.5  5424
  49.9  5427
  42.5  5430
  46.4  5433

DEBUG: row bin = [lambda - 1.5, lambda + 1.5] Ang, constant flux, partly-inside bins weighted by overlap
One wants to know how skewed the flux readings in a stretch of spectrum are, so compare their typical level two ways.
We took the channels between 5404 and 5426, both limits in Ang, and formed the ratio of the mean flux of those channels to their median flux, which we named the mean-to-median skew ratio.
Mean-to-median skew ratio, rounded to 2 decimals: 1.00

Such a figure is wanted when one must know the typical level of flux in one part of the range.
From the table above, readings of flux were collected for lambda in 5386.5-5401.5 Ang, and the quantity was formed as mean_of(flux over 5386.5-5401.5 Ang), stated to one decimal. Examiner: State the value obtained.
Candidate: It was 55.6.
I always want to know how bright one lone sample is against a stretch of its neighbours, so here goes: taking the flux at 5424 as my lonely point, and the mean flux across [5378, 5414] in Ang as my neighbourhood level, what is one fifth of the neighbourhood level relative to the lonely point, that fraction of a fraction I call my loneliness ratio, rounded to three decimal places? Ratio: 0.215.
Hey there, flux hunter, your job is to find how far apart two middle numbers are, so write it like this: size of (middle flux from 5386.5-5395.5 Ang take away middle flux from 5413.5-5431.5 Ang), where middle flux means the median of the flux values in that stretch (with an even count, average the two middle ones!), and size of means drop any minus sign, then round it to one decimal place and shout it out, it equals 4.6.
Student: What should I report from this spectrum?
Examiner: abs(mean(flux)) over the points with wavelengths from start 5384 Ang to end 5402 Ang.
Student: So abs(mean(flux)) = 55.5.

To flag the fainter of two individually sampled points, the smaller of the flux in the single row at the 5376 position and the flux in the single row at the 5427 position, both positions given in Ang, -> 49.9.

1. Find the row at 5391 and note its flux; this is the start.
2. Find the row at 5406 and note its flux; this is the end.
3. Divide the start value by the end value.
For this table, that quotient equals 1.00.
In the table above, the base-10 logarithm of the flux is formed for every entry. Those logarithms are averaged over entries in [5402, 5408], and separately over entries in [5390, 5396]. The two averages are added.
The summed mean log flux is 3.48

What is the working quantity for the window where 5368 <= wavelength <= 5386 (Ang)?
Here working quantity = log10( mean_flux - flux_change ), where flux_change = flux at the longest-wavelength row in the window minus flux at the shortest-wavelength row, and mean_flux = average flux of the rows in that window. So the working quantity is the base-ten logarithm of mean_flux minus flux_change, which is 1.75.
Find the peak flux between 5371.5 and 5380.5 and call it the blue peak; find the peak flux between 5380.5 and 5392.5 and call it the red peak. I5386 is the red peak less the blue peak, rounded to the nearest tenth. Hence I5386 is -3.2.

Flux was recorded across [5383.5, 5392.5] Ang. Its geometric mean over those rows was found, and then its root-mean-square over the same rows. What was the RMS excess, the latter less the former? 0.04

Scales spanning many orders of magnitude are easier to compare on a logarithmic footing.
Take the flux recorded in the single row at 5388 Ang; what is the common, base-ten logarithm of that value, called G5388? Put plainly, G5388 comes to 1.72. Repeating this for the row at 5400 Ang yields 1.79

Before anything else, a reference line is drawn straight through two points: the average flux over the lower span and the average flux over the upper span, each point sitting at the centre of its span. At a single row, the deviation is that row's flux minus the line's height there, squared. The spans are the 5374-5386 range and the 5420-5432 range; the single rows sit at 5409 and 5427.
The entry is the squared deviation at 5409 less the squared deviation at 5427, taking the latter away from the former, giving 0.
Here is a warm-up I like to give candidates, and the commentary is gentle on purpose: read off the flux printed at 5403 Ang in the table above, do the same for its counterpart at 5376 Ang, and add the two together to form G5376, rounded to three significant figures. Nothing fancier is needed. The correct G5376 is 112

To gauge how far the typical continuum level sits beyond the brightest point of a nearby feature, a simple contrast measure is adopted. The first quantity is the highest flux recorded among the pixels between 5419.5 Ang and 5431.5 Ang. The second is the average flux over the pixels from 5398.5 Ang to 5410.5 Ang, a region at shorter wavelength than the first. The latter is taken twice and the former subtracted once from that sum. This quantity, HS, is 56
